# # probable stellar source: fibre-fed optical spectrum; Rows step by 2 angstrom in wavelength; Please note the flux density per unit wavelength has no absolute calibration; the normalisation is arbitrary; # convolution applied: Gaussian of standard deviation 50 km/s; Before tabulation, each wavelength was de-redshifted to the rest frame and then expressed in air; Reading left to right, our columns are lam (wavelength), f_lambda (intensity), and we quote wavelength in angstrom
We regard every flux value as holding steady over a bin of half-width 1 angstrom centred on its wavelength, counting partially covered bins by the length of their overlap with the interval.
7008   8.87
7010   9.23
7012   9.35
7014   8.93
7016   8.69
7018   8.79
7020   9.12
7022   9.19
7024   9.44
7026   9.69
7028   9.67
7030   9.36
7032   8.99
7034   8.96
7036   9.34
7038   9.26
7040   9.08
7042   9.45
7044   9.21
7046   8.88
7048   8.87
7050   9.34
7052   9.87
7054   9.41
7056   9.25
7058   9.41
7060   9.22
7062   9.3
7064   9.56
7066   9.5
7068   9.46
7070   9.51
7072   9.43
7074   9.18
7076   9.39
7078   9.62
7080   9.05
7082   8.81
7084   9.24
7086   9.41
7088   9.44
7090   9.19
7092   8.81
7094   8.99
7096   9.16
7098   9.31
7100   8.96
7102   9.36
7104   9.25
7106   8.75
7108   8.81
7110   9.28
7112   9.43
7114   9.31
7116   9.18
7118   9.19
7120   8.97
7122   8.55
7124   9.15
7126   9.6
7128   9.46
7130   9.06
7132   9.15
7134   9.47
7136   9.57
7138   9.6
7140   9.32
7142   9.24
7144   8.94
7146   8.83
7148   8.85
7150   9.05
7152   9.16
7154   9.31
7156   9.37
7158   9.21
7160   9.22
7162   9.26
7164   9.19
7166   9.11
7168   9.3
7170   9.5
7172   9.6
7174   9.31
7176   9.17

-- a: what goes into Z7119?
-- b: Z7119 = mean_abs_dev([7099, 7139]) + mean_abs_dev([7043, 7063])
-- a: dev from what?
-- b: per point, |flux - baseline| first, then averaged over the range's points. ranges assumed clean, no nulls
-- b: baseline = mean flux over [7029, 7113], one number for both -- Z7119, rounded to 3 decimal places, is 0.420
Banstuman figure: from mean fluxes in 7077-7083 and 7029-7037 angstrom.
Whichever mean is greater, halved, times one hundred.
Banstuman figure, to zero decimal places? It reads 458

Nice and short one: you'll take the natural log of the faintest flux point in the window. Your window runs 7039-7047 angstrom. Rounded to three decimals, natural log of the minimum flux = 2.184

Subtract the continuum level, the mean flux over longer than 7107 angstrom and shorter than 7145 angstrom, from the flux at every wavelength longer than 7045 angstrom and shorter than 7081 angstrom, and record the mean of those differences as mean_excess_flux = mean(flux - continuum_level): 0.12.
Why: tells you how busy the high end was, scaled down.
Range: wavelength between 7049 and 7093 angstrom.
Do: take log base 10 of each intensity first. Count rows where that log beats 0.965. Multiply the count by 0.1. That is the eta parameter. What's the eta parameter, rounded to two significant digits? 1.6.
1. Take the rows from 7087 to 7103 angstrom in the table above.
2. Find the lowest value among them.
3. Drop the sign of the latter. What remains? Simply 8.81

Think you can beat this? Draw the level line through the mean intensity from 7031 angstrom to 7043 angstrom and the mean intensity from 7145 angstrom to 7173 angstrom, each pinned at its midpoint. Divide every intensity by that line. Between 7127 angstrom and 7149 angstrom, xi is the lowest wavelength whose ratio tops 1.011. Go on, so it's 7128 angstrom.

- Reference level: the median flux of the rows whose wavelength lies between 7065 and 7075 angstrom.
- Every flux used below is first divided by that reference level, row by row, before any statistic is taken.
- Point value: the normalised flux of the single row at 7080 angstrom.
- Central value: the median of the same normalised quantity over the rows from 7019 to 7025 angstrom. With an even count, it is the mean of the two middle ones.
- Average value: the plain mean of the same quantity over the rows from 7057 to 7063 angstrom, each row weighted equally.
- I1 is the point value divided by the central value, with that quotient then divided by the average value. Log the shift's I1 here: 1.00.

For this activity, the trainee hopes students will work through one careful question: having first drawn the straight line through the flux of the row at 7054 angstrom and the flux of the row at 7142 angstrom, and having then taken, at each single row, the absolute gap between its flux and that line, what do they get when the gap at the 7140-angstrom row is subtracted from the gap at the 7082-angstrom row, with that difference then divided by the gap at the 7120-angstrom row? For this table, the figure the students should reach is 1.5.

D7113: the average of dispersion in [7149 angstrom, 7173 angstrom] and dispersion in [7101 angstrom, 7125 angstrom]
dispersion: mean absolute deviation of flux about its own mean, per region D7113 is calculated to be 0.170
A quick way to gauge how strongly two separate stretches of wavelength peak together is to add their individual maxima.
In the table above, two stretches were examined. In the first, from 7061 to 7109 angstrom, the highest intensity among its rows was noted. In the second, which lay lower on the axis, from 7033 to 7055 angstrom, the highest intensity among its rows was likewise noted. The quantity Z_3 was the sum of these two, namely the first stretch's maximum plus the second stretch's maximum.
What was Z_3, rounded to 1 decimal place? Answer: 19.5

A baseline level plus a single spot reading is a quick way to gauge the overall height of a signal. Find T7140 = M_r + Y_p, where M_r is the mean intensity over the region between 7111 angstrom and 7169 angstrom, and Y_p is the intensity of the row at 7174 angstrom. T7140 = 18.5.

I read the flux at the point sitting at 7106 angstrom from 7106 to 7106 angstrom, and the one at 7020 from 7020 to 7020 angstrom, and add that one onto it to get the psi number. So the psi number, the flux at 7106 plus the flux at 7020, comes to 17.9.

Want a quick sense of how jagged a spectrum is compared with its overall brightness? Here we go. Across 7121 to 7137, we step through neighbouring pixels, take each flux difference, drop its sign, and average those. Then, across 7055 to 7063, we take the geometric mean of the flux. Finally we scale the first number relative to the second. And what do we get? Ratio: 0.032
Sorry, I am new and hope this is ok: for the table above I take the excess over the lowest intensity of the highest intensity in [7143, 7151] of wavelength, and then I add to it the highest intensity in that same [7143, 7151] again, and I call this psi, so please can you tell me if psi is 9.3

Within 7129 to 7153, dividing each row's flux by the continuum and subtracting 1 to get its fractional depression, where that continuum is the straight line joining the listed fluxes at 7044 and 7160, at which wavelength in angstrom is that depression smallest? 7146 angstrom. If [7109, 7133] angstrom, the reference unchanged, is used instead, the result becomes 7122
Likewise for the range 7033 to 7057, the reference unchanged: 7048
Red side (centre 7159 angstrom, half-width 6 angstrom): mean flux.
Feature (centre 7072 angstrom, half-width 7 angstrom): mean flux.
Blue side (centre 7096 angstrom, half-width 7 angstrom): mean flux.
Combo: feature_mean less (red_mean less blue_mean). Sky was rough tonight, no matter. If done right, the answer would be 9.3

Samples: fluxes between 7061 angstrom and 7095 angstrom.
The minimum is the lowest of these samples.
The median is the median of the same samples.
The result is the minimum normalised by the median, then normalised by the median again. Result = 0.100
